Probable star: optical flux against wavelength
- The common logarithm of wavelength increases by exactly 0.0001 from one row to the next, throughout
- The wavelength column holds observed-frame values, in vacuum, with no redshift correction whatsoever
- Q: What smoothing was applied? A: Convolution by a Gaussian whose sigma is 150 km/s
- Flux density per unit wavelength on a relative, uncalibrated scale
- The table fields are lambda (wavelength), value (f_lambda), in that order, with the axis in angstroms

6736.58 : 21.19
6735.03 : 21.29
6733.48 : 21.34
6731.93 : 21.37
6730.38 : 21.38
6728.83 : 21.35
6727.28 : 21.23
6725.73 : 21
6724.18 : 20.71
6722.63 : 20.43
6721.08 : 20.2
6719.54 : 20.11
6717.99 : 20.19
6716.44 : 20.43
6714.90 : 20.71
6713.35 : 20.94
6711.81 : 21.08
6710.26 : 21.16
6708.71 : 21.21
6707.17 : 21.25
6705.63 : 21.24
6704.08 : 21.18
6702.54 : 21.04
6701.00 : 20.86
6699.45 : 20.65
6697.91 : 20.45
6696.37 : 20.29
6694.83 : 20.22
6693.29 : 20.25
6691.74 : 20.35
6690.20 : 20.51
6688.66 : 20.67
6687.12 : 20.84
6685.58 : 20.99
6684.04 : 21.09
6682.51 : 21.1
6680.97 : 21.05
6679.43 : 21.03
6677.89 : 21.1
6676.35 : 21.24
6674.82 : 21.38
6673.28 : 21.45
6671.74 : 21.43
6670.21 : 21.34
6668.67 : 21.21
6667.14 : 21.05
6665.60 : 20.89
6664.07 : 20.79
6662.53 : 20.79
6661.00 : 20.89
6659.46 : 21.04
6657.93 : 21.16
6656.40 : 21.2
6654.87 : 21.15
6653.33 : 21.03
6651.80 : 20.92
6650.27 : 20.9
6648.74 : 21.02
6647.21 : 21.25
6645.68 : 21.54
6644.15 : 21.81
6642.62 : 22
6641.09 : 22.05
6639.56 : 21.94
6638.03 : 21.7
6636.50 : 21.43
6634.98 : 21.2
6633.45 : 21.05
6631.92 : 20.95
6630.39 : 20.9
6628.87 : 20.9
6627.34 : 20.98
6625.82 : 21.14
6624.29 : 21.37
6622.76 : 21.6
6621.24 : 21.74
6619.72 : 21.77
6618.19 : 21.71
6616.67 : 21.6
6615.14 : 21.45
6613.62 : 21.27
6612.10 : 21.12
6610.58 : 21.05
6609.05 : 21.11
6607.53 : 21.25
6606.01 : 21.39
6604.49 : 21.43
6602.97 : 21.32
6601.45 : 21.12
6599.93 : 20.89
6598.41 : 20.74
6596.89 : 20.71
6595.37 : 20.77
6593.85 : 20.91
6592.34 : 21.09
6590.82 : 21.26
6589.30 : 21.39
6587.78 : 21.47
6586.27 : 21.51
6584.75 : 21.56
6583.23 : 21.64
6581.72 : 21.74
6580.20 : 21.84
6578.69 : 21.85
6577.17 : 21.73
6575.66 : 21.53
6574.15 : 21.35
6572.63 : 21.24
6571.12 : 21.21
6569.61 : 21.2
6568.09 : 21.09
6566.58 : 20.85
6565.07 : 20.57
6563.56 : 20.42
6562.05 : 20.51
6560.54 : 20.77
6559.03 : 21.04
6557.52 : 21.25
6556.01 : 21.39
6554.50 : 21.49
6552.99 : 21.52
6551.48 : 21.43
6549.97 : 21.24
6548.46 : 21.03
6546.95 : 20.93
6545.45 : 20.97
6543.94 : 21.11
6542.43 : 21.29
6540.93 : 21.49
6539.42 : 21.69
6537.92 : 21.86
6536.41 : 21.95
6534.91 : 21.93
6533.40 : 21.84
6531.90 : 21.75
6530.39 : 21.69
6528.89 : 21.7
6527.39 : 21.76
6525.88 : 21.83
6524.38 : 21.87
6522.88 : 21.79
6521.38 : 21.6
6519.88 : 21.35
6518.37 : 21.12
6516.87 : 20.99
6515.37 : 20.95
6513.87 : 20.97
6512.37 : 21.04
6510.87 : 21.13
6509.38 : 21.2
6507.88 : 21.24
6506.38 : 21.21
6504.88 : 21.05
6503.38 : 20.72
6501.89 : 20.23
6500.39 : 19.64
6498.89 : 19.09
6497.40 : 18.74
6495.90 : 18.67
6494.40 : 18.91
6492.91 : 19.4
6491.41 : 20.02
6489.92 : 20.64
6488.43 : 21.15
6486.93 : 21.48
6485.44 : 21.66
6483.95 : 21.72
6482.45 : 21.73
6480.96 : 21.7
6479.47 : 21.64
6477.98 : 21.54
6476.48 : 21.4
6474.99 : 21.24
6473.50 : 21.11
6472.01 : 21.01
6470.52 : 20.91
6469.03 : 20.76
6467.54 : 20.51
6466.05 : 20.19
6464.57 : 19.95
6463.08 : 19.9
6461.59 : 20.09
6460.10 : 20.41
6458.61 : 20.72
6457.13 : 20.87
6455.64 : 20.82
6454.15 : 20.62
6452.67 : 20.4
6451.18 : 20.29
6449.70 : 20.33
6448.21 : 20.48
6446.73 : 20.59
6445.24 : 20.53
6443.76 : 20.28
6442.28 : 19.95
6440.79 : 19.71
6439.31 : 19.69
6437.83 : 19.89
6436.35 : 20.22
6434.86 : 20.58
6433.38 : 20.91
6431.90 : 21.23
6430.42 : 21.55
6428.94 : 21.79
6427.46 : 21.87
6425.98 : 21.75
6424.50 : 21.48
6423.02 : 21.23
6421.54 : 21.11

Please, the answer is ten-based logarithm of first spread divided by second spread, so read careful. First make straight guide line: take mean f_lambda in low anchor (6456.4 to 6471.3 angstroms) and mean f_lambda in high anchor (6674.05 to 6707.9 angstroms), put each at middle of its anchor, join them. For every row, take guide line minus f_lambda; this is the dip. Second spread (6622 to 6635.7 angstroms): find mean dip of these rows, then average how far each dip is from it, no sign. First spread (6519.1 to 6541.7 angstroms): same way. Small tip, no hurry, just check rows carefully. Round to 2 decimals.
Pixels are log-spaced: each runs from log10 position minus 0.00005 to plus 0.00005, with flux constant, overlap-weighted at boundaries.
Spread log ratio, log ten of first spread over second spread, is -0.18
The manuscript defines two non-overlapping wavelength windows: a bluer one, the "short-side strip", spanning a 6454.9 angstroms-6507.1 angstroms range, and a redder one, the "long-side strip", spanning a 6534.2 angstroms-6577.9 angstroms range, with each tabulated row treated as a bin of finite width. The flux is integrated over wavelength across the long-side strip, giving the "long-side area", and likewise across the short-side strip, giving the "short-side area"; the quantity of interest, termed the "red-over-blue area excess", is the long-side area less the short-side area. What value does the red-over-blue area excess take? -146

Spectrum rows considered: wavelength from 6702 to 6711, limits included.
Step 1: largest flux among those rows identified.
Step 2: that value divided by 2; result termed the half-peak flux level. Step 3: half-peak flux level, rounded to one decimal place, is 10.6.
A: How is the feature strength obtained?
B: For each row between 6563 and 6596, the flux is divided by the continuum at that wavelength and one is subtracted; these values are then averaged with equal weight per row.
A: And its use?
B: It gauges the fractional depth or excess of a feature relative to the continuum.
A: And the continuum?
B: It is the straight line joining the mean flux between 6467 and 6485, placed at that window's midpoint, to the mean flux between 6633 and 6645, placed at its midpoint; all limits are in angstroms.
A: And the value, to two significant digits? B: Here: -0.011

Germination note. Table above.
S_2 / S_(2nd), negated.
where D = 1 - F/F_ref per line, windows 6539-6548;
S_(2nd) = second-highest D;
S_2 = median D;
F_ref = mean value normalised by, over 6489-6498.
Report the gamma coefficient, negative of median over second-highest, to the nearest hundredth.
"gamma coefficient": -1.15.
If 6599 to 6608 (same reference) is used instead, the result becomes -1.10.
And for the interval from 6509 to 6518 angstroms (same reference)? -1.03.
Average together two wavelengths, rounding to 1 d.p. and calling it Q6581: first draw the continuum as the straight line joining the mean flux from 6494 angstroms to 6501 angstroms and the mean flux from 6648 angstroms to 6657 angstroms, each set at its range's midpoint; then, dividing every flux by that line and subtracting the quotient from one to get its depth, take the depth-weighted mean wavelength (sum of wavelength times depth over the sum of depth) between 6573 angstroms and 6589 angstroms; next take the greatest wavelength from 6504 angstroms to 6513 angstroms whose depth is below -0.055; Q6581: 6546.6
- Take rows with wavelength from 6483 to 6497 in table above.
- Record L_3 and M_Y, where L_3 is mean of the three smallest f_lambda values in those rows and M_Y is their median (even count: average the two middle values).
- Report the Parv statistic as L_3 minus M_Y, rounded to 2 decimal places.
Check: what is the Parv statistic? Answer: -1.65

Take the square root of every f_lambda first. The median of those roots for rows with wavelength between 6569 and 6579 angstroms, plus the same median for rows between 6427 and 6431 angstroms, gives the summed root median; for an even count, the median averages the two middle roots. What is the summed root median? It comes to 9.29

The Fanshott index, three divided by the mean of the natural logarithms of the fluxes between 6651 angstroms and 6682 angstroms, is 0.984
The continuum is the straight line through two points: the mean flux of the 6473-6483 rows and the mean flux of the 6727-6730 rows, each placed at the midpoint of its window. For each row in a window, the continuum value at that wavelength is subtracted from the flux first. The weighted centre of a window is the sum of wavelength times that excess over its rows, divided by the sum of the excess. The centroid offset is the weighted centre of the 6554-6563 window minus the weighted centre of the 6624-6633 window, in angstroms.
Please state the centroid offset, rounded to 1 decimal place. -68.4 angstroms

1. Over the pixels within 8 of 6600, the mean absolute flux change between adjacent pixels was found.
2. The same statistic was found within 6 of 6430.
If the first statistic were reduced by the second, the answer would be -0.112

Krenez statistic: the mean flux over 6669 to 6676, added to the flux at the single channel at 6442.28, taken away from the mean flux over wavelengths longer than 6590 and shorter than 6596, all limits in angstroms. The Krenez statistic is -20.3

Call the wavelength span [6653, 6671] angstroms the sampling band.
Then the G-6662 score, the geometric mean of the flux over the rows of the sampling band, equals 21.0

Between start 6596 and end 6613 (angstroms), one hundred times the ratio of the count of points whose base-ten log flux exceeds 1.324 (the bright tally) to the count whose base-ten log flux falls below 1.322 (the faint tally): 233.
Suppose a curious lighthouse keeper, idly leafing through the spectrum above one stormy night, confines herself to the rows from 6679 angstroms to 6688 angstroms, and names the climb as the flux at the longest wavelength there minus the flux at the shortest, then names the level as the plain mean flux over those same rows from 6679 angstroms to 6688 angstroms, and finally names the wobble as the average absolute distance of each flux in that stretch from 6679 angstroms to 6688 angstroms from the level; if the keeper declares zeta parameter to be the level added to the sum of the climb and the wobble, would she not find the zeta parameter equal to 20.9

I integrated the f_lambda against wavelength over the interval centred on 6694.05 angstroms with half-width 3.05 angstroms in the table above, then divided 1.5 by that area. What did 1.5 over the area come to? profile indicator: 0.012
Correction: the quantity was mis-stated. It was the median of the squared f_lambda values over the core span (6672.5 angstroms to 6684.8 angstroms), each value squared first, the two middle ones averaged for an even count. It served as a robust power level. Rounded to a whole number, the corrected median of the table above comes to 445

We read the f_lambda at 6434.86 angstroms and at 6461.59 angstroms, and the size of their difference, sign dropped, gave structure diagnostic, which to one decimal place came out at 0.5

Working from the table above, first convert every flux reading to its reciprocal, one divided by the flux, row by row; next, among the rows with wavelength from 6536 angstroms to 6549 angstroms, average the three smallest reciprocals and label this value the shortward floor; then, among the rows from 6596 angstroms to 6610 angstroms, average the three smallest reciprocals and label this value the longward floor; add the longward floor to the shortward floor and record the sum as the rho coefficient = 0.0926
